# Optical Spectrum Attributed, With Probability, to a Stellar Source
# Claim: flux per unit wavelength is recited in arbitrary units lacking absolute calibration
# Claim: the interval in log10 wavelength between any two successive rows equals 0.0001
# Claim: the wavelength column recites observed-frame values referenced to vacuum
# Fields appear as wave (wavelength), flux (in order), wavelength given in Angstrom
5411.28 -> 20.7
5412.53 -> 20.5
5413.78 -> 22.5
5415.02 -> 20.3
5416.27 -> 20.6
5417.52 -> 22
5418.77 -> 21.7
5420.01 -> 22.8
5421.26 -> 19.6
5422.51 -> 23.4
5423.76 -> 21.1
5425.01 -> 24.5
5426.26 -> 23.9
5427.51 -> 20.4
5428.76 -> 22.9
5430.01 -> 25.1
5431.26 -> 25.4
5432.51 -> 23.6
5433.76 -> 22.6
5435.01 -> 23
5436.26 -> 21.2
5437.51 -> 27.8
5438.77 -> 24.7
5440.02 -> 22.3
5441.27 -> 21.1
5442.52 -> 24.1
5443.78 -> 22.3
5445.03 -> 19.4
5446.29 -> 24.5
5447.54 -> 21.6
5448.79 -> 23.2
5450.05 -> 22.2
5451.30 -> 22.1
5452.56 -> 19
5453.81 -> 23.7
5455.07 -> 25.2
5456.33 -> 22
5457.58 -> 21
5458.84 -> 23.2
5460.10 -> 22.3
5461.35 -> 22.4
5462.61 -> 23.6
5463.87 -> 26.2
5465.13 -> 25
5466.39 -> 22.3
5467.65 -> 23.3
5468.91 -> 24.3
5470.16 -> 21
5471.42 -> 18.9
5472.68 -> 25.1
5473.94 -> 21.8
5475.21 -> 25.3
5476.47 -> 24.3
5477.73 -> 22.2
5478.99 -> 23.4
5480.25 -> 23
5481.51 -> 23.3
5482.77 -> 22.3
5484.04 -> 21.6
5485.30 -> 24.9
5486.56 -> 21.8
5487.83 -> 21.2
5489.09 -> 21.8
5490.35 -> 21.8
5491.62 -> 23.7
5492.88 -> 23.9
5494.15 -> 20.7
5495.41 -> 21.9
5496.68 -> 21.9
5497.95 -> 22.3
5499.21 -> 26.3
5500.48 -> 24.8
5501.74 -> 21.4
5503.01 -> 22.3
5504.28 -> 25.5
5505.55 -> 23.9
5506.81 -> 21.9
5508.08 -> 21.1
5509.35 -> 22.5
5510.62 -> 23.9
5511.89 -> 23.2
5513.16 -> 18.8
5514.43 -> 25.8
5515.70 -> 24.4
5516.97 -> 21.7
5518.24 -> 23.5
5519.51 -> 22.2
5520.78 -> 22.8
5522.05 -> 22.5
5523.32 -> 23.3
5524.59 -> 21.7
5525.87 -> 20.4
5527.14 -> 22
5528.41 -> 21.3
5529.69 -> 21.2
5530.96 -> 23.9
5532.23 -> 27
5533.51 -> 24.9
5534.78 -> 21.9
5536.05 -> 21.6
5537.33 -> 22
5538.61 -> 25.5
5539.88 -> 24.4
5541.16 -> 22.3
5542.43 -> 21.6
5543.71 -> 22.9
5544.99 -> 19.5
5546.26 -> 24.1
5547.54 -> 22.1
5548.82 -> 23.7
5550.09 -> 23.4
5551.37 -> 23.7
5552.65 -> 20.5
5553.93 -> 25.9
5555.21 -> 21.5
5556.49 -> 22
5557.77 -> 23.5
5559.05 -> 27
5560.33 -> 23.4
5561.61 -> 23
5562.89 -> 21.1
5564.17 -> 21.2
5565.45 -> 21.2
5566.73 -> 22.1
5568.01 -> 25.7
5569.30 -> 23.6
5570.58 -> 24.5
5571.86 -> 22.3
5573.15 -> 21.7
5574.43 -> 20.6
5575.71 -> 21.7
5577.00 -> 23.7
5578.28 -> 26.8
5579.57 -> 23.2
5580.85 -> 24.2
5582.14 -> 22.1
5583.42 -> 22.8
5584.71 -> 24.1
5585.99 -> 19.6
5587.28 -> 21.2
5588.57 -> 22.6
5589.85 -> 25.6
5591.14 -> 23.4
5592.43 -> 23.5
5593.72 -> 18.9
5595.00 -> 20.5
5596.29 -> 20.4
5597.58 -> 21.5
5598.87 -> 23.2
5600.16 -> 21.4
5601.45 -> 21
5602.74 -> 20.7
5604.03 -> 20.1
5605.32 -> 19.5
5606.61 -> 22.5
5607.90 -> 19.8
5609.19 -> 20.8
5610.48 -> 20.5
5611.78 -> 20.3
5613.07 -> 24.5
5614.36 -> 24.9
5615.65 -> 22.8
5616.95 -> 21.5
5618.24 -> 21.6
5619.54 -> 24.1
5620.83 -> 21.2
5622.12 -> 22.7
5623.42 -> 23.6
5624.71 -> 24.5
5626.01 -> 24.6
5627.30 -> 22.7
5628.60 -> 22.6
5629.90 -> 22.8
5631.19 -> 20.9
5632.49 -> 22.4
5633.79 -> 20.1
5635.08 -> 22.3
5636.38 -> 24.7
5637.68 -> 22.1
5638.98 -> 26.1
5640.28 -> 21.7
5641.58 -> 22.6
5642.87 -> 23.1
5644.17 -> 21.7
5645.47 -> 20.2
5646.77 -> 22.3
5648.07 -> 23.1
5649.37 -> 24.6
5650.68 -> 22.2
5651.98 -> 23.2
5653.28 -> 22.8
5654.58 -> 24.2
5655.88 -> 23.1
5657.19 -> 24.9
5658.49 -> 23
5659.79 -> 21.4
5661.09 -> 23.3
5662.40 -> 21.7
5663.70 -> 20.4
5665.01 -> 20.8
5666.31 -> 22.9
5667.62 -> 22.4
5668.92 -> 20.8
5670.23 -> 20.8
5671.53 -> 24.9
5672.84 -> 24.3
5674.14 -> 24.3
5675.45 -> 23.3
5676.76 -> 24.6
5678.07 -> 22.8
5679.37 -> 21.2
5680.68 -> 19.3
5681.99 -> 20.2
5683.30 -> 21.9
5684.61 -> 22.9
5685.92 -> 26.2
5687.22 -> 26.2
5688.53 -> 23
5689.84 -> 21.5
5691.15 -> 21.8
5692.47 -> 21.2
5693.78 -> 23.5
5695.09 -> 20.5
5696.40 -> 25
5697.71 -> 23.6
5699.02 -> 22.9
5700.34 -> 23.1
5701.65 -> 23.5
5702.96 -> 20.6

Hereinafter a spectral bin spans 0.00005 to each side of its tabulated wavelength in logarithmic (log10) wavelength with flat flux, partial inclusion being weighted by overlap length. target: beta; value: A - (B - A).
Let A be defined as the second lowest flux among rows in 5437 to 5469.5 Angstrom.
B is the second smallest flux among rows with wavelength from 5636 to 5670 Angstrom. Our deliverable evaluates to 18.4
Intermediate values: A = 19.4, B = 20.4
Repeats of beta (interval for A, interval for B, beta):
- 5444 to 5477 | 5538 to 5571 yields 17.5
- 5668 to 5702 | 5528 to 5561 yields 19.9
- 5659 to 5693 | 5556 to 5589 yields 19.8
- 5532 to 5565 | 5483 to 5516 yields 20.3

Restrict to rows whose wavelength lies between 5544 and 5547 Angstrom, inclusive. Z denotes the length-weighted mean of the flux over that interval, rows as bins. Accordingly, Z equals 21.9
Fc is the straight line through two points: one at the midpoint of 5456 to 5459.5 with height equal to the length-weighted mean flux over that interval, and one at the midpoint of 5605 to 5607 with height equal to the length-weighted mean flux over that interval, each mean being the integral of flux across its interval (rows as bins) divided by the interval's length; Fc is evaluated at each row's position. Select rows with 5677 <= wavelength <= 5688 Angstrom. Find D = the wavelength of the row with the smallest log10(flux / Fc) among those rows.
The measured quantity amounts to 5680.68 Angstrom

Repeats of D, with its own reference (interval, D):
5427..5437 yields 5427.51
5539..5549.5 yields 5544.99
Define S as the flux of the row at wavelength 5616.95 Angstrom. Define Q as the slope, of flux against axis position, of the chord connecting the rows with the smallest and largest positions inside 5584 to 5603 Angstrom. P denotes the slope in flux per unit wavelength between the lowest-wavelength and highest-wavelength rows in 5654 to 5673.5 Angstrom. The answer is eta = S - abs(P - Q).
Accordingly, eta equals 21.3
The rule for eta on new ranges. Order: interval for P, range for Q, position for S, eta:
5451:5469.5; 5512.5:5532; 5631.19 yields 20.7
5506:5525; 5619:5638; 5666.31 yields 22.8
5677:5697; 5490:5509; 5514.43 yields 25.6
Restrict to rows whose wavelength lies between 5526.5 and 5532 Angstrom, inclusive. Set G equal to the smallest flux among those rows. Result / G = 21.2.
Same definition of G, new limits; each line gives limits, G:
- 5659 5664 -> 20.4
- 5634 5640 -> 22.1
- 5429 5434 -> 22.6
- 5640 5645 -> 21.7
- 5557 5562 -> 23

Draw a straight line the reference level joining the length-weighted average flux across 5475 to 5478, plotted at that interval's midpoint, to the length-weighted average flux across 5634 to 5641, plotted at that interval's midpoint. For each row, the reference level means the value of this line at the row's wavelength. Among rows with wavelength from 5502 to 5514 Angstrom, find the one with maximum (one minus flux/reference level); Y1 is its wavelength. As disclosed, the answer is 5513.16 Angstrom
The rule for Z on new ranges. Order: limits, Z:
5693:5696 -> 22.2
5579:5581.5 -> 23.7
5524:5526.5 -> 21.0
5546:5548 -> 23.0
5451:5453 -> 20.4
